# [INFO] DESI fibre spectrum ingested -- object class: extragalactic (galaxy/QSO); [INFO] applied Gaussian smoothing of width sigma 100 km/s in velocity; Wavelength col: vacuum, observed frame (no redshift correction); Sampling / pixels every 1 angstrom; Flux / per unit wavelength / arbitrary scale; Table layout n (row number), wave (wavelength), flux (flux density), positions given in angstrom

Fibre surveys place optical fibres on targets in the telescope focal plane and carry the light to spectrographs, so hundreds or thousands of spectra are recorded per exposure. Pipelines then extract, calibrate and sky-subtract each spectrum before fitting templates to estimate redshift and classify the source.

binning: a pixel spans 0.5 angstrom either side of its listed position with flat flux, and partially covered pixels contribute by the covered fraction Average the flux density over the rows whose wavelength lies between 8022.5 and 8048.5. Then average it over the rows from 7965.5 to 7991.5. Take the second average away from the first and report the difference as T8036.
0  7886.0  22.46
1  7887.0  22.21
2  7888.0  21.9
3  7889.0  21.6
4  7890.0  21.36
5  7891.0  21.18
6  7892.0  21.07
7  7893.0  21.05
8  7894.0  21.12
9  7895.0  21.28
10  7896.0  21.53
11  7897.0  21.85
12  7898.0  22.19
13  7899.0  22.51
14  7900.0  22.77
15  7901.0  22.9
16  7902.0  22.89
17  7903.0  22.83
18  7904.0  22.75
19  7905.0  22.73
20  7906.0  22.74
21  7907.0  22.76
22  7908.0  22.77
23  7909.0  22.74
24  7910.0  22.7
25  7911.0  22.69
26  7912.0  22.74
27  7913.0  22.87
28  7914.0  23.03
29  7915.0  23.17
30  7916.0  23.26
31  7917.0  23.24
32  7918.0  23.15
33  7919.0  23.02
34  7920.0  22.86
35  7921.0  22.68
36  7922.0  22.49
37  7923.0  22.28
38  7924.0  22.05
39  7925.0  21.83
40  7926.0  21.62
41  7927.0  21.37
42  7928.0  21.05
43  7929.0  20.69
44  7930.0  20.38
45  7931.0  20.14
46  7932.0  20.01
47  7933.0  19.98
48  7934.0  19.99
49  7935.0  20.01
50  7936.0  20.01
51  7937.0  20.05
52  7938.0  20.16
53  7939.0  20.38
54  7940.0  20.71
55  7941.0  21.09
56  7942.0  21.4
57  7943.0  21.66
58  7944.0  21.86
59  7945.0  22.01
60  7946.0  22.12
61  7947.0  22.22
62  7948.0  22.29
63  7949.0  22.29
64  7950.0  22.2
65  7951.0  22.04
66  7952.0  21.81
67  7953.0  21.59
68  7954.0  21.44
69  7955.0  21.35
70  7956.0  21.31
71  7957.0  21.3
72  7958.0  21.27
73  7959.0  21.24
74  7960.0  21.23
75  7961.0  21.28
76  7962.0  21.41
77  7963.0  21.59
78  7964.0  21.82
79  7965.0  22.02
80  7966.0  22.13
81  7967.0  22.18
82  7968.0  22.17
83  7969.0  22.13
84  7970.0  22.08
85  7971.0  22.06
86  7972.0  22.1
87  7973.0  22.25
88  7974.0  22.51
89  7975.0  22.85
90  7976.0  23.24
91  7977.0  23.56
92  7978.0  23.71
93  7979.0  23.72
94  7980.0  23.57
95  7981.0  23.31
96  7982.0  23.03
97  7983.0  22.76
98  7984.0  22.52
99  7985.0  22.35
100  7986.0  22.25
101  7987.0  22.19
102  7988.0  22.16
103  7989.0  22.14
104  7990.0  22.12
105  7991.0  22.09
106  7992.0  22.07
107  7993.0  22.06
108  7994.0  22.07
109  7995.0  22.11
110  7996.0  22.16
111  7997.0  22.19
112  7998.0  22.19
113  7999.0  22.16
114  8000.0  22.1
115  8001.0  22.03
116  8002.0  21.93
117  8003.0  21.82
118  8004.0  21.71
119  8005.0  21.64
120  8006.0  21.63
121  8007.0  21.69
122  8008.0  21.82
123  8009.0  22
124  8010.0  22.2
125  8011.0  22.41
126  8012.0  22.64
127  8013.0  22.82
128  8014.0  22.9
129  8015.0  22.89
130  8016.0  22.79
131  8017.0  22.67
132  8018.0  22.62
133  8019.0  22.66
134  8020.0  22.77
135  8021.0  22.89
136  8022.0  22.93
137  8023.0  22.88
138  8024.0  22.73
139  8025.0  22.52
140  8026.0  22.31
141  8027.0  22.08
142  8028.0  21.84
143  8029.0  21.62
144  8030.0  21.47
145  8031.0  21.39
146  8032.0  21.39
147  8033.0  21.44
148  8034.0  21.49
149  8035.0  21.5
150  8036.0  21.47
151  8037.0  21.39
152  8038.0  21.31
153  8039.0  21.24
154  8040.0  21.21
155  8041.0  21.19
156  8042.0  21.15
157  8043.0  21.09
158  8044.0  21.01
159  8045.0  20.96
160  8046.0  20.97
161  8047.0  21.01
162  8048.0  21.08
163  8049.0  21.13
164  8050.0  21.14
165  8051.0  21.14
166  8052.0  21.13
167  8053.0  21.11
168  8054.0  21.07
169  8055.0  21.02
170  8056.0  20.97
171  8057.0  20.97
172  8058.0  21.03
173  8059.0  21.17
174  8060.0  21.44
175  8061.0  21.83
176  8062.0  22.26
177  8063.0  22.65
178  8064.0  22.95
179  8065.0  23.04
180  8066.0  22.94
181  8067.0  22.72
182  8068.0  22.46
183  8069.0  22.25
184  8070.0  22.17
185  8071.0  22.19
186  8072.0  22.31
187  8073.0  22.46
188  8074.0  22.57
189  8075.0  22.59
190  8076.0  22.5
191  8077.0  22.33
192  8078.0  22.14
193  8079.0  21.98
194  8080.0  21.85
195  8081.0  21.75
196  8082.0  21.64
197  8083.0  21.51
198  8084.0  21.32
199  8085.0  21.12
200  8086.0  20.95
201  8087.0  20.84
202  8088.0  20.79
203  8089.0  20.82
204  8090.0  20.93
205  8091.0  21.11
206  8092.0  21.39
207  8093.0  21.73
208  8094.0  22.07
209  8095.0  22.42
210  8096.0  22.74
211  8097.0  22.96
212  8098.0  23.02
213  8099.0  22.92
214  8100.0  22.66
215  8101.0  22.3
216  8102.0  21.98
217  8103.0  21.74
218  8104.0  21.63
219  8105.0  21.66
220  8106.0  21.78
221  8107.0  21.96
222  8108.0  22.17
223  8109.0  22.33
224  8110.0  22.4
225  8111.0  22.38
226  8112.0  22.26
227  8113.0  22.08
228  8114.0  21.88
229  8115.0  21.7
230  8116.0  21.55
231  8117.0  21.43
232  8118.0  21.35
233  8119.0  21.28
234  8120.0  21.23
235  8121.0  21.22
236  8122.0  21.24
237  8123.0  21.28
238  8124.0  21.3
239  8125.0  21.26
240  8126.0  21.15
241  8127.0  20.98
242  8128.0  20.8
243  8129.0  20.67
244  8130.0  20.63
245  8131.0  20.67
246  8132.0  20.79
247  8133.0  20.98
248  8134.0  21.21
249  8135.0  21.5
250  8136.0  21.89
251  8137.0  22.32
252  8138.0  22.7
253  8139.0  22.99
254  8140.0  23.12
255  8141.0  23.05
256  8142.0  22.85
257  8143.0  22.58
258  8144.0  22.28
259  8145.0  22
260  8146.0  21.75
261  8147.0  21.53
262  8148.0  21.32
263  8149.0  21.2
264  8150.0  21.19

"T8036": -1.06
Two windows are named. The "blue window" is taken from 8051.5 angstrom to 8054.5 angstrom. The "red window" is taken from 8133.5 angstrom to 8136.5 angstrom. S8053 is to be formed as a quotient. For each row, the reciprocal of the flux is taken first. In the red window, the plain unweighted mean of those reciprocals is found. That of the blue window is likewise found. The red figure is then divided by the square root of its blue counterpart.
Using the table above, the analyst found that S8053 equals 0.213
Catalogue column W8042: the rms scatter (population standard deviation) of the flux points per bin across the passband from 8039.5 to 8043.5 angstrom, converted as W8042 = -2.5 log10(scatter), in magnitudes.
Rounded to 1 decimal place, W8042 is 3.3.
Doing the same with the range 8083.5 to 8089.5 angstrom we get 1.8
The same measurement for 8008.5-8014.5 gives 1.2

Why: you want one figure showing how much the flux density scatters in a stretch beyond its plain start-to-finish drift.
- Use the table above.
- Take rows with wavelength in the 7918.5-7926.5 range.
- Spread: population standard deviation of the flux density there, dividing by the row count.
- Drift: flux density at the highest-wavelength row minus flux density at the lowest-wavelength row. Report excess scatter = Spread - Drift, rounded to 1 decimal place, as 1.9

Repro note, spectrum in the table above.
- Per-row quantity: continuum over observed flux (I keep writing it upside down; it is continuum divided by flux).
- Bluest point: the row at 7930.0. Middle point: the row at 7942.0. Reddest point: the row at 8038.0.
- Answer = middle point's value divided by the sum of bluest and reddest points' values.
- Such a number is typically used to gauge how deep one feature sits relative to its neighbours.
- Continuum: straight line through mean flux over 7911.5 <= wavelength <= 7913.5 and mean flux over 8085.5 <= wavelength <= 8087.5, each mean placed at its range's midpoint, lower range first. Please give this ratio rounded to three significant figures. 0.497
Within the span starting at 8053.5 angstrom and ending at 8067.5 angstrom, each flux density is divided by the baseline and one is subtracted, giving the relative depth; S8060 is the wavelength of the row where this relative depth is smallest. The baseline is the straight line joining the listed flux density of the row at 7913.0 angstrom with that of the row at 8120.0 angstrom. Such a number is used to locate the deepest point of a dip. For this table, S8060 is 8056.0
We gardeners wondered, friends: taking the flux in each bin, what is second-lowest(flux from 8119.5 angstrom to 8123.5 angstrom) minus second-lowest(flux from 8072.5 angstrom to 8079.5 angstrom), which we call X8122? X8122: -0.9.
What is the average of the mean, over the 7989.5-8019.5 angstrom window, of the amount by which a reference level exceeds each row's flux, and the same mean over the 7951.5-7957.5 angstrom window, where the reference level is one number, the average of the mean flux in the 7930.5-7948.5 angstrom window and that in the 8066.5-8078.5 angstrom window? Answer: -0.19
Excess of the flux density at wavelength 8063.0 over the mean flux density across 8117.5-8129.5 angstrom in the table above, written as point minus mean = 1.5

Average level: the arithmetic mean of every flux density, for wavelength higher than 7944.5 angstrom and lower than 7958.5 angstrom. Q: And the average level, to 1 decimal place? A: 21.8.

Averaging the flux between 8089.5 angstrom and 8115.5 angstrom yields 22.1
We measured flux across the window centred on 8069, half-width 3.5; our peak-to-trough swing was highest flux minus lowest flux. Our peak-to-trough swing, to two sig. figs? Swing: 0.77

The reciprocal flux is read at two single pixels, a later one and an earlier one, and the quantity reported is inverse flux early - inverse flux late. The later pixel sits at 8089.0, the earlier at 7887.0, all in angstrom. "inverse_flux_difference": -0.0030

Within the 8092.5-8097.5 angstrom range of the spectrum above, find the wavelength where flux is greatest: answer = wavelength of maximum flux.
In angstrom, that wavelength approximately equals 8097.0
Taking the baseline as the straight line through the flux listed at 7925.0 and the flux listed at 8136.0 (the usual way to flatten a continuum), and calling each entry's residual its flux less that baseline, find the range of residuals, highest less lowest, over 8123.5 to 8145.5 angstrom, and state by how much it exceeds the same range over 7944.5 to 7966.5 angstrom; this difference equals 1.4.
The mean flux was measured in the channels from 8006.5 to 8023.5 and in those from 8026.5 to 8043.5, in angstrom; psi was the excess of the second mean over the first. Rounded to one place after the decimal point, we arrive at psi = -1.1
